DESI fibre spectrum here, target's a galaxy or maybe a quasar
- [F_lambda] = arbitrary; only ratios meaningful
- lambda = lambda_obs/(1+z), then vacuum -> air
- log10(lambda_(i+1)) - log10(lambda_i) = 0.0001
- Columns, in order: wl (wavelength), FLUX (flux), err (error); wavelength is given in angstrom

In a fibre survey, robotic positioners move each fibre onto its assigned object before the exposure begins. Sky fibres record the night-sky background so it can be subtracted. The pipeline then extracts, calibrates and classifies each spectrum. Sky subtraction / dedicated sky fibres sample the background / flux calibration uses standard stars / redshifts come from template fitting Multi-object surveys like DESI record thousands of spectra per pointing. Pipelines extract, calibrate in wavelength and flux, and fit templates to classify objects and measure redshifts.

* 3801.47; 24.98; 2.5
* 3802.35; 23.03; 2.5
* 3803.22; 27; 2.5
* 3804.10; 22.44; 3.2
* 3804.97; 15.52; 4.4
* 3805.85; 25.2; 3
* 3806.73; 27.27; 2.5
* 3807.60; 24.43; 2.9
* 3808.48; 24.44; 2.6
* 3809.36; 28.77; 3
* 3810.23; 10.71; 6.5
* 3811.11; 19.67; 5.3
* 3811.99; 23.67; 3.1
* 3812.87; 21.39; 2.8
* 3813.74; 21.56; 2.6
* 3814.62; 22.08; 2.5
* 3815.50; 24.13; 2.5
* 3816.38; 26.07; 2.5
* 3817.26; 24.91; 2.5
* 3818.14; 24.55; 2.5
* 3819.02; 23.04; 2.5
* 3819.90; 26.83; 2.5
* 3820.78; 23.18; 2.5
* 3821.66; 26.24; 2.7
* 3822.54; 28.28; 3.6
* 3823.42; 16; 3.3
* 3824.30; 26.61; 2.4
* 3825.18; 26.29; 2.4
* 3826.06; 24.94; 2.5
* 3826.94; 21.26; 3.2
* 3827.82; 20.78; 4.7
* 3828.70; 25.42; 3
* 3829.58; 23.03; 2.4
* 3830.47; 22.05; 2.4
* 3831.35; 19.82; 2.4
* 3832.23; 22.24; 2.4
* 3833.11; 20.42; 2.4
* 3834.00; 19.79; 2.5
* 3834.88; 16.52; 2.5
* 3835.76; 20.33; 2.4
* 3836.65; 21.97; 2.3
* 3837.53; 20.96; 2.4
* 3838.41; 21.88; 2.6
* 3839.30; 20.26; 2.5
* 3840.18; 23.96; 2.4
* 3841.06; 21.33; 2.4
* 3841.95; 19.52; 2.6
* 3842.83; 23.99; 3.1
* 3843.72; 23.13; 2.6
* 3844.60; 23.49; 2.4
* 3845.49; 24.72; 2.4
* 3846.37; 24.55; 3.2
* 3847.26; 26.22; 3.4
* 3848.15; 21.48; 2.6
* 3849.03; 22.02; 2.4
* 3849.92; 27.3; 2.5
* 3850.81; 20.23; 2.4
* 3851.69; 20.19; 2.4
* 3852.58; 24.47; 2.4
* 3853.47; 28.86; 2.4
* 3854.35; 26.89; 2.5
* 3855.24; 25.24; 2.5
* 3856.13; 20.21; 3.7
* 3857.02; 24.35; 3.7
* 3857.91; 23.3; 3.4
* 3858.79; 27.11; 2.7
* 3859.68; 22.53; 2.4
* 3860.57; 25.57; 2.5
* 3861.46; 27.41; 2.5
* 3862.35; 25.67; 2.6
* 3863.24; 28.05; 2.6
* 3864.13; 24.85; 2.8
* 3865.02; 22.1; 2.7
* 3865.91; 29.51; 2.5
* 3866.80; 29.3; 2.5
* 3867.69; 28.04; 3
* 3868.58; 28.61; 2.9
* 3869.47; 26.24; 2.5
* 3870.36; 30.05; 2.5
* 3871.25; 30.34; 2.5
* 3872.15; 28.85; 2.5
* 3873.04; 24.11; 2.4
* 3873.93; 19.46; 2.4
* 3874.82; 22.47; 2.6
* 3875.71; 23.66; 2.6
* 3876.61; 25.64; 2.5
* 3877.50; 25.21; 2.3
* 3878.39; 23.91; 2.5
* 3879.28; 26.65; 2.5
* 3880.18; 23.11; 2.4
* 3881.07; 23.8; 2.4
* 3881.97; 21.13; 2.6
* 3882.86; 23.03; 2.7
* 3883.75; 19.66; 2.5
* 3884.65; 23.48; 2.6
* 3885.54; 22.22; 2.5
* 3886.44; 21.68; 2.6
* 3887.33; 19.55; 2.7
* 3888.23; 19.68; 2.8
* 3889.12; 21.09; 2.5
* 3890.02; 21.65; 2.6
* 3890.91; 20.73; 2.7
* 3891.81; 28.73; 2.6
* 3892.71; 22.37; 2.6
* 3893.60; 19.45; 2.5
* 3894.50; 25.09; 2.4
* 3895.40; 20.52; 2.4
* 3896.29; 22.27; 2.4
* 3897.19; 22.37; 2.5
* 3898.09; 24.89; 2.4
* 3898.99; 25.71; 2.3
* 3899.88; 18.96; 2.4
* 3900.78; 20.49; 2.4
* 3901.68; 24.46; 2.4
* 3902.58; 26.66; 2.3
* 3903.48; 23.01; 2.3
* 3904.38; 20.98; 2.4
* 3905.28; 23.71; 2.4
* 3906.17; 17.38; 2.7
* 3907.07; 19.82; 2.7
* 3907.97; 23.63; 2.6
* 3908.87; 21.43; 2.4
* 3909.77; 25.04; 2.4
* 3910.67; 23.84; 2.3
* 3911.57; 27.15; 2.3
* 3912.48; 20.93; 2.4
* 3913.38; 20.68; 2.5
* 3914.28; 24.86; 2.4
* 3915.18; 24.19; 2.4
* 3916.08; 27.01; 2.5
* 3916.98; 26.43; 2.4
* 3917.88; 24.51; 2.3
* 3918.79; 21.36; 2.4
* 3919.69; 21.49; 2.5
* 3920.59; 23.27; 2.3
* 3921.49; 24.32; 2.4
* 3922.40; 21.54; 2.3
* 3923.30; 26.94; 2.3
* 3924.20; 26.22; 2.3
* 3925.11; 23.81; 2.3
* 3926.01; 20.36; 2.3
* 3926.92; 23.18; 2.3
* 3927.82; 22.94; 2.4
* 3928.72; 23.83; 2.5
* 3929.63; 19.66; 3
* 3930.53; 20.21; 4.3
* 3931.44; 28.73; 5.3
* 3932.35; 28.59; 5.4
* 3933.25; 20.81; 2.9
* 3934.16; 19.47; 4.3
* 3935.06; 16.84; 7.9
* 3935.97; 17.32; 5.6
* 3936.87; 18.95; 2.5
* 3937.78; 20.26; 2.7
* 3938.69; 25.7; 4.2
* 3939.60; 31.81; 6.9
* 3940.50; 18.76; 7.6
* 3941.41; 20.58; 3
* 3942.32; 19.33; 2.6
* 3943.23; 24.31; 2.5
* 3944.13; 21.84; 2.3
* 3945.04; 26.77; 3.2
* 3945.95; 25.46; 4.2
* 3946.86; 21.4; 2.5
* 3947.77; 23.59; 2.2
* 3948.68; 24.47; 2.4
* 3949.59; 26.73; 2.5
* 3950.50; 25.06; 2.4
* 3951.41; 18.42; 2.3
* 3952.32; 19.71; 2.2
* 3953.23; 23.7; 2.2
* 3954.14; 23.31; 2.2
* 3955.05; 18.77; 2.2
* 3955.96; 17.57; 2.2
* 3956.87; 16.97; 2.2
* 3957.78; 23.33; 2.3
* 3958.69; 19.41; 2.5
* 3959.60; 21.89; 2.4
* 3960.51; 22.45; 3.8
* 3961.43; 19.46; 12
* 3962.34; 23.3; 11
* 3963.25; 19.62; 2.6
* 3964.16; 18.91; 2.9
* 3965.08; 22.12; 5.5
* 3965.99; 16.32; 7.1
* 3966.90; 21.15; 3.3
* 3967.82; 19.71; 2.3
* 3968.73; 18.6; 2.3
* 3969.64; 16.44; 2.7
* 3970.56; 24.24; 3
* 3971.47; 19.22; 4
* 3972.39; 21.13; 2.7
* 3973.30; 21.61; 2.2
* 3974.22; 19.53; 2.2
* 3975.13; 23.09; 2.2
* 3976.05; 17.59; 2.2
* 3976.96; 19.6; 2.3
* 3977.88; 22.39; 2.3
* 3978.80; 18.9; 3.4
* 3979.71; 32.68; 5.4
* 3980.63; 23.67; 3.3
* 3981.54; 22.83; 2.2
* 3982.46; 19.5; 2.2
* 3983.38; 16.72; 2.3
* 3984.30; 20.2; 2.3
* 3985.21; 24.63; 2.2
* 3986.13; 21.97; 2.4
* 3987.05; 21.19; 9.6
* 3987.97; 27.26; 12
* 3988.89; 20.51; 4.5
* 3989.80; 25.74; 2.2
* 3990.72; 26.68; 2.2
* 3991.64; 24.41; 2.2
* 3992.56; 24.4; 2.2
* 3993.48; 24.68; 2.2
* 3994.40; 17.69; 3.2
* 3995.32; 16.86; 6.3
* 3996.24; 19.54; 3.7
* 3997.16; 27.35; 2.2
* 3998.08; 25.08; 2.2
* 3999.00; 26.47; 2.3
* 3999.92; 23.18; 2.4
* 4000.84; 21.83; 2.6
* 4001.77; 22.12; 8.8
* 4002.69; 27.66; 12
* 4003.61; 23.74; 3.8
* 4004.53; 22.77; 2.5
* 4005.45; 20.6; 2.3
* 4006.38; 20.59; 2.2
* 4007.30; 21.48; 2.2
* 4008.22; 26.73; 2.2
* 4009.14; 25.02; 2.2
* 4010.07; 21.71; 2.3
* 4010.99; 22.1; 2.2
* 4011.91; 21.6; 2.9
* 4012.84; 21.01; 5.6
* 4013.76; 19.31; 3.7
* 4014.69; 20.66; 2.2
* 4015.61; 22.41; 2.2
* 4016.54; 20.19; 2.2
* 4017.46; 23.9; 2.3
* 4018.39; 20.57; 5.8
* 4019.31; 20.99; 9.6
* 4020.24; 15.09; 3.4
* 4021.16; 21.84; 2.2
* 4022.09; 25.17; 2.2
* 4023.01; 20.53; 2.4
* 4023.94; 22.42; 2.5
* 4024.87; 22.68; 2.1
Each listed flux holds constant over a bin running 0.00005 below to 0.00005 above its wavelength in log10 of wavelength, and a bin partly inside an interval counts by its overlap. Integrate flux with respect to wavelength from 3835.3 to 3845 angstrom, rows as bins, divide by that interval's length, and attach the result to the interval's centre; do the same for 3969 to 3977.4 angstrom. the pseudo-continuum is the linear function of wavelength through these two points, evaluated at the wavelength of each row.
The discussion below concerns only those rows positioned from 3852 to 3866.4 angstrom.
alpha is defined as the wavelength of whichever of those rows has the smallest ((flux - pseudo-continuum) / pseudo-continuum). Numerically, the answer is 3856.13 angstrom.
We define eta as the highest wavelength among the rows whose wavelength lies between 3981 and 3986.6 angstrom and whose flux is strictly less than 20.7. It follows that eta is 3984.30 angstrom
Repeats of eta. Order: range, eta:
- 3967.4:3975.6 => 3974.22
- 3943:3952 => 3951.41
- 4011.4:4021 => 4020.24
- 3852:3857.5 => 3856.13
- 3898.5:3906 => 3900.78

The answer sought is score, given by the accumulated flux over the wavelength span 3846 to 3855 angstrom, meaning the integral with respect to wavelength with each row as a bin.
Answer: 218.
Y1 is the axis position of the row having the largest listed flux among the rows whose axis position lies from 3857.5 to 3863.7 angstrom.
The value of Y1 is 3863.24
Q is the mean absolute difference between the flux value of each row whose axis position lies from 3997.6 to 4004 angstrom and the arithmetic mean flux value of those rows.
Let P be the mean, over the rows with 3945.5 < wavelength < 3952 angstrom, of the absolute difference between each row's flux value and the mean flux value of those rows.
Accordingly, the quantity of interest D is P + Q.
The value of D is 3.9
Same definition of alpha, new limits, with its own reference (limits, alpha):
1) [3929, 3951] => 3935.06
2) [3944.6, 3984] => 3965.99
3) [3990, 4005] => 3995.32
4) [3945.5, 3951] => 3946.86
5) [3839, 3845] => 3841.95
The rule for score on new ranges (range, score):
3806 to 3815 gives 202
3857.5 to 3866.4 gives 228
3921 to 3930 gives 210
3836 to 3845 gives 198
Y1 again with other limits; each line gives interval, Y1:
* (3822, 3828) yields 3822.54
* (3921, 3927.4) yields 3923.30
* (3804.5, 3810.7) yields 3809.36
